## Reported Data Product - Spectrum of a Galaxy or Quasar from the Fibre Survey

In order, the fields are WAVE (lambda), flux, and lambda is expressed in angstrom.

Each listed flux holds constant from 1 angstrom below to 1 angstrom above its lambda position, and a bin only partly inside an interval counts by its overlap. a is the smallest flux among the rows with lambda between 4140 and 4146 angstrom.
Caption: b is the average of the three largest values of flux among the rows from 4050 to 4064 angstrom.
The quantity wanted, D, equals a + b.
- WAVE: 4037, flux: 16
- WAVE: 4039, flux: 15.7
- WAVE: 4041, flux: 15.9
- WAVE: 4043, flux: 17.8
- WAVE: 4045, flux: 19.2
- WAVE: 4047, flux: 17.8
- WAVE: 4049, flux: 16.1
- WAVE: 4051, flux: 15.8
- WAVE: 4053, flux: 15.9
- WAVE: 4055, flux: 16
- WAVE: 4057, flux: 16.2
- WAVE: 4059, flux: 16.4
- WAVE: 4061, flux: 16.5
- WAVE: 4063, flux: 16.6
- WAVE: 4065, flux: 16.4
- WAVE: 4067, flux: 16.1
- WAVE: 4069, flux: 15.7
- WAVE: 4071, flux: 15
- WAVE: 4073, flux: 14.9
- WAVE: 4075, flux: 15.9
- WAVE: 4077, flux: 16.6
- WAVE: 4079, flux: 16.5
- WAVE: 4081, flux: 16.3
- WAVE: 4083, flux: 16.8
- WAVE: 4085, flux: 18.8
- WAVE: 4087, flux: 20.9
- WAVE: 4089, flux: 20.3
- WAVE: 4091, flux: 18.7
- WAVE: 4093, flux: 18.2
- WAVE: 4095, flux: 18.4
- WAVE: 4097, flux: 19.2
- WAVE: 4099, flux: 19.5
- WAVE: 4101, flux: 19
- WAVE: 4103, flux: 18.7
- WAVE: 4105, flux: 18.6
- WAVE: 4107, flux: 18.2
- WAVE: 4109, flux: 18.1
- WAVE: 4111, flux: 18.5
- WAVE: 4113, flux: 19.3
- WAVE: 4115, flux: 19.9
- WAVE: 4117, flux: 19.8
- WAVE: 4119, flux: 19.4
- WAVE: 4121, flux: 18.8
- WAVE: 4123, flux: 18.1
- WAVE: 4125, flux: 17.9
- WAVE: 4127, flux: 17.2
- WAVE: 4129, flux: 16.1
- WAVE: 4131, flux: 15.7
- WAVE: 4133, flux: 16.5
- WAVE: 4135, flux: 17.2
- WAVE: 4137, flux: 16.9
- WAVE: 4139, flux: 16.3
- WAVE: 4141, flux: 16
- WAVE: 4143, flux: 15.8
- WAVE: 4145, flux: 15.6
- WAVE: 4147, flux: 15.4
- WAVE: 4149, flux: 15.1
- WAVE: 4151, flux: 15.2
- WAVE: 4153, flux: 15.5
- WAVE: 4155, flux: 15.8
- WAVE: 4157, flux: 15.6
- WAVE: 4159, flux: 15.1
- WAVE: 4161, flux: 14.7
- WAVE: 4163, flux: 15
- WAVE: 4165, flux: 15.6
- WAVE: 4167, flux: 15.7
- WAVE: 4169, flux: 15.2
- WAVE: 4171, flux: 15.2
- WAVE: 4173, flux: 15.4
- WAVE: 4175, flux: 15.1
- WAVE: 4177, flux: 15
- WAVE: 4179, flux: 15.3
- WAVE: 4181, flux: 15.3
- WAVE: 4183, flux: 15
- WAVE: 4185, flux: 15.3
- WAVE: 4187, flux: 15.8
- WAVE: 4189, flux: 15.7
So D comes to 32.1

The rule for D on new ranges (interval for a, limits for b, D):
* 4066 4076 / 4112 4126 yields 34.6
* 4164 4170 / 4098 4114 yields 34.5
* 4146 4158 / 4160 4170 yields 30.6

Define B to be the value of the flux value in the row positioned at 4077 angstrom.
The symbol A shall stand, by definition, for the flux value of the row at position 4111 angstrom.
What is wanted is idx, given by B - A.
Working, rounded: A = 18.5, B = 16.6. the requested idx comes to -1.9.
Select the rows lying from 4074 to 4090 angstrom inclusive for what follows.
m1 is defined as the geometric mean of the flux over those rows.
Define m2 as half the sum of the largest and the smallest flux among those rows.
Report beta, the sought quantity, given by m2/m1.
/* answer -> 1.04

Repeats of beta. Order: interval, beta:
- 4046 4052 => 1.02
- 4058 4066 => 1.00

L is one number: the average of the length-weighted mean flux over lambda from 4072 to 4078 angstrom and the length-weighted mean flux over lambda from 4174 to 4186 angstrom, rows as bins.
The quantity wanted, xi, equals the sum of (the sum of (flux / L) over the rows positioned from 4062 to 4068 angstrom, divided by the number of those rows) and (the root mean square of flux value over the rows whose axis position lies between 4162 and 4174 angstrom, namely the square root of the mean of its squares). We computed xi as 16.4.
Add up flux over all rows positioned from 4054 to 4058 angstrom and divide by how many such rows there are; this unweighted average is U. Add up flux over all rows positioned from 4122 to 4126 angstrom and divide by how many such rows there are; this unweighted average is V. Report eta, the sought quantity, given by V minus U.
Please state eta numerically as 1.9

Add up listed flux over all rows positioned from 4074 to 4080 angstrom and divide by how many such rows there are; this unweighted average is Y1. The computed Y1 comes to 16.3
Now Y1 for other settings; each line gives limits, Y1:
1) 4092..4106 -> 18.8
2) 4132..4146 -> 16.3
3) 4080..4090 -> 18.6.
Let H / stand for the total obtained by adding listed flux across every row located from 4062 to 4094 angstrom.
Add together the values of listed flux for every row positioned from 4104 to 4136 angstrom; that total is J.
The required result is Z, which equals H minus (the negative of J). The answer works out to 563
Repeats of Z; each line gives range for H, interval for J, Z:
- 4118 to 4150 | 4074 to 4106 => 560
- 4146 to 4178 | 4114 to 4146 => 522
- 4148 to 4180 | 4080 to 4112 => 543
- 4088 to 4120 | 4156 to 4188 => 548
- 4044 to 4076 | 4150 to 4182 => 505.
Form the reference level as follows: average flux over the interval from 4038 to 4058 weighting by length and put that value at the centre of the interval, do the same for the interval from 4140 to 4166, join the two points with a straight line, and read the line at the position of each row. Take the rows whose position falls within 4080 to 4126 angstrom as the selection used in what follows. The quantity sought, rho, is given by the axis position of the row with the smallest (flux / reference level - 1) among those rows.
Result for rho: 4081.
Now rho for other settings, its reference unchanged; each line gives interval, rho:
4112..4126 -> 4125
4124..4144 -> 4131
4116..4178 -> 4161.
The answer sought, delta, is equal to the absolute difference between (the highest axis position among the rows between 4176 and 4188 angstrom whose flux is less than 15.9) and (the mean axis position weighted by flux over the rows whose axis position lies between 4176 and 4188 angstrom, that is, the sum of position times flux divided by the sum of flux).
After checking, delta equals 5.0 angstrom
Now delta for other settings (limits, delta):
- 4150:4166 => 7.0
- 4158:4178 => 9.0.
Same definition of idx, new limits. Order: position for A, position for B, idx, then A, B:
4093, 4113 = 1.1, 18.2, 19.3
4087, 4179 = -5.6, 20.9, 15.3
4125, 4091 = 0.8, 17.9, 18.7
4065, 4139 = -0.1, 16.4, 16.3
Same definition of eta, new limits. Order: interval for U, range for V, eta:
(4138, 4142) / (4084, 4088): 3.7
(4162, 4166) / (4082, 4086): 2.5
